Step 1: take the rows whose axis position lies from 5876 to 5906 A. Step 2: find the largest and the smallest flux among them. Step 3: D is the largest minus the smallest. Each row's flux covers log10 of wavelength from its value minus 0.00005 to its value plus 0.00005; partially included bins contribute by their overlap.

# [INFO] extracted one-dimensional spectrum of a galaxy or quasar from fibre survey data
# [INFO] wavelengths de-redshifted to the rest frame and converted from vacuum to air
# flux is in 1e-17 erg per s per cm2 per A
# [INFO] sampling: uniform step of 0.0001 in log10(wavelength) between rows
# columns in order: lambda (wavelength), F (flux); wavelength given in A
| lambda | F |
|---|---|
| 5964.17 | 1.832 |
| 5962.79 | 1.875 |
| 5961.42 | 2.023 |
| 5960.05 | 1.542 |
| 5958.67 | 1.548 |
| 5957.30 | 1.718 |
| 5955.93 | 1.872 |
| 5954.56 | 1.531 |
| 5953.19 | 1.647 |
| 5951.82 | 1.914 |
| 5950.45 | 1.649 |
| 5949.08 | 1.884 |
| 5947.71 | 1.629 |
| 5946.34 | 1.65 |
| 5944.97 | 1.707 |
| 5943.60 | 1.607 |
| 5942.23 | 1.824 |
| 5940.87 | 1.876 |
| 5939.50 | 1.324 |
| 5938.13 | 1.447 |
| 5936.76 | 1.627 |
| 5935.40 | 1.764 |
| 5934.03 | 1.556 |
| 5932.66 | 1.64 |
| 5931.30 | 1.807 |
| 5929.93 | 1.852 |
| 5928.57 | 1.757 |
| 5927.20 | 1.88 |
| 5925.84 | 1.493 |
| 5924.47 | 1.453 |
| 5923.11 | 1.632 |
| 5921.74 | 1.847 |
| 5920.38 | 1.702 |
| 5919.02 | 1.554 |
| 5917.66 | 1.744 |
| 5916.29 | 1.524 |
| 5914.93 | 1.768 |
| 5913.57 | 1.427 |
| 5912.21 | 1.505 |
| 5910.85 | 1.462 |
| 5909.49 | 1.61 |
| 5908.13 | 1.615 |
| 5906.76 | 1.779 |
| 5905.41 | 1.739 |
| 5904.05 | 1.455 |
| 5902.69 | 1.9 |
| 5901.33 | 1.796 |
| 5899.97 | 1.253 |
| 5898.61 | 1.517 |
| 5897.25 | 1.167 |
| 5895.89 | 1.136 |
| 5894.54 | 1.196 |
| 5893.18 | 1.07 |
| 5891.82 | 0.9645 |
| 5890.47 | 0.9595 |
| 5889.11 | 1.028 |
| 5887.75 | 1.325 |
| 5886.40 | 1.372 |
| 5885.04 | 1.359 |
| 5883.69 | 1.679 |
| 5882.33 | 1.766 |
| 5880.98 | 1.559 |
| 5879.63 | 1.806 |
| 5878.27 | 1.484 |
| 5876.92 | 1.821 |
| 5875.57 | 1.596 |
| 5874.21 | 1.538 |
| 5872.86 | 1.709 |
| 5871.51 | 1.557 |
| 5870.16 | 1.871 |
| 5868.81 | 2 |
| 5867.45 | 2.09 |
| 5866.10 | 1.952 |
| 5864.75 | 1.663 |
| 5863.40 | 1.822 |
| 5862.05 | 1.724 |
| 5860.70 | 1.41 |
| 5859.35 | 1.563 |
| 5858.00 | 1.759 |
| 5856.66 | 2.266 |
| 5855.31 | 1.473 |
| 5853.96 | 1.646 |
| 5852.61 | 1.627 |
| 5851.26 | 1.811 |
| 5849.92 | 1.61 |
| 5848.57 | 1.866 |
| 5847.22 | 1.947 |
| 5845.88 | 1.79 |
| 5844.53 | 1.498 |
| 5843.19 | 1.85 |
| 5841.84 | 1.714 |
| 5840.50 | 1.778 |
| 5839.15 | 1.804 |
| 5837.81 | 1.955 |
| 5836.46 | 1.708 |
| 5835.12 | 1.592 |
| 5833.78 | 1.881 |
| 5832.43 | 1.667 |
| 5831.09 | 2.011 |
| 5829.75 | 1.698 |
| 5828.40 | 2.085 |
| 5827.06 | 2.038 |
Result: 0.94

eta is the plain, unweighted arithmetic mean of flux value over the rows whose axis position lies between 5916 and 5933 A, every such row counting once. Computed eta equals 1.68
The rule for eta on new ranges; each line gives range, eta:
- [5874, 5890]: 1.53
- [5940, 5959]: 1.72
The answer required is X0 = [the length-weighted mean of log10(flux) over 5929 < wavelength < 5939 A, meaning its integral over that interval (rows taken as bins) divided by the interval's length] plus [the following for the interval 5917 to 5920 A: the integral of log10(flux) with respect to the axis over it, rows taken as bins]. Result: 0.87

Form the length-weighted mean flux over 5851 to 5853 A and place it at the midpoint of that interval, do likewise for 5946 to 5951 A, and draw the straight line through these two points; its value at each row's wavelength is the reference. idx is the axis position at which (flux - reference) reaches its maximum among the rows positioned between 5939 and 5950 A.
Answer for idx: 5949.08 A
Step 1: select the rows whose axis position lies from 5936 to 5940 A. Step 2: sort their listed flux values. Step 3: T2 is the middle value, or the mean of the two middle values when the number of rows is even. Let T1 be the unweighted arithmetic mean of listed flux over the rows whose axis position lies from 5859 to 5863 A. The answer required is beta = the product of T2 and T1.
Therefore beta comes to 2.3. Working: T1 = 1.57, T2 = 1.4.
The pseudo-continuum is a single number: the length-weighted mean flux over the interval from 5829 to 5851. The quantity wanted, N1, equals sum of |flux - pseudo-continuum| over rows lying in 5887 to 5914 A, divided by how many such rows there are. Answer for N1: 0.39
